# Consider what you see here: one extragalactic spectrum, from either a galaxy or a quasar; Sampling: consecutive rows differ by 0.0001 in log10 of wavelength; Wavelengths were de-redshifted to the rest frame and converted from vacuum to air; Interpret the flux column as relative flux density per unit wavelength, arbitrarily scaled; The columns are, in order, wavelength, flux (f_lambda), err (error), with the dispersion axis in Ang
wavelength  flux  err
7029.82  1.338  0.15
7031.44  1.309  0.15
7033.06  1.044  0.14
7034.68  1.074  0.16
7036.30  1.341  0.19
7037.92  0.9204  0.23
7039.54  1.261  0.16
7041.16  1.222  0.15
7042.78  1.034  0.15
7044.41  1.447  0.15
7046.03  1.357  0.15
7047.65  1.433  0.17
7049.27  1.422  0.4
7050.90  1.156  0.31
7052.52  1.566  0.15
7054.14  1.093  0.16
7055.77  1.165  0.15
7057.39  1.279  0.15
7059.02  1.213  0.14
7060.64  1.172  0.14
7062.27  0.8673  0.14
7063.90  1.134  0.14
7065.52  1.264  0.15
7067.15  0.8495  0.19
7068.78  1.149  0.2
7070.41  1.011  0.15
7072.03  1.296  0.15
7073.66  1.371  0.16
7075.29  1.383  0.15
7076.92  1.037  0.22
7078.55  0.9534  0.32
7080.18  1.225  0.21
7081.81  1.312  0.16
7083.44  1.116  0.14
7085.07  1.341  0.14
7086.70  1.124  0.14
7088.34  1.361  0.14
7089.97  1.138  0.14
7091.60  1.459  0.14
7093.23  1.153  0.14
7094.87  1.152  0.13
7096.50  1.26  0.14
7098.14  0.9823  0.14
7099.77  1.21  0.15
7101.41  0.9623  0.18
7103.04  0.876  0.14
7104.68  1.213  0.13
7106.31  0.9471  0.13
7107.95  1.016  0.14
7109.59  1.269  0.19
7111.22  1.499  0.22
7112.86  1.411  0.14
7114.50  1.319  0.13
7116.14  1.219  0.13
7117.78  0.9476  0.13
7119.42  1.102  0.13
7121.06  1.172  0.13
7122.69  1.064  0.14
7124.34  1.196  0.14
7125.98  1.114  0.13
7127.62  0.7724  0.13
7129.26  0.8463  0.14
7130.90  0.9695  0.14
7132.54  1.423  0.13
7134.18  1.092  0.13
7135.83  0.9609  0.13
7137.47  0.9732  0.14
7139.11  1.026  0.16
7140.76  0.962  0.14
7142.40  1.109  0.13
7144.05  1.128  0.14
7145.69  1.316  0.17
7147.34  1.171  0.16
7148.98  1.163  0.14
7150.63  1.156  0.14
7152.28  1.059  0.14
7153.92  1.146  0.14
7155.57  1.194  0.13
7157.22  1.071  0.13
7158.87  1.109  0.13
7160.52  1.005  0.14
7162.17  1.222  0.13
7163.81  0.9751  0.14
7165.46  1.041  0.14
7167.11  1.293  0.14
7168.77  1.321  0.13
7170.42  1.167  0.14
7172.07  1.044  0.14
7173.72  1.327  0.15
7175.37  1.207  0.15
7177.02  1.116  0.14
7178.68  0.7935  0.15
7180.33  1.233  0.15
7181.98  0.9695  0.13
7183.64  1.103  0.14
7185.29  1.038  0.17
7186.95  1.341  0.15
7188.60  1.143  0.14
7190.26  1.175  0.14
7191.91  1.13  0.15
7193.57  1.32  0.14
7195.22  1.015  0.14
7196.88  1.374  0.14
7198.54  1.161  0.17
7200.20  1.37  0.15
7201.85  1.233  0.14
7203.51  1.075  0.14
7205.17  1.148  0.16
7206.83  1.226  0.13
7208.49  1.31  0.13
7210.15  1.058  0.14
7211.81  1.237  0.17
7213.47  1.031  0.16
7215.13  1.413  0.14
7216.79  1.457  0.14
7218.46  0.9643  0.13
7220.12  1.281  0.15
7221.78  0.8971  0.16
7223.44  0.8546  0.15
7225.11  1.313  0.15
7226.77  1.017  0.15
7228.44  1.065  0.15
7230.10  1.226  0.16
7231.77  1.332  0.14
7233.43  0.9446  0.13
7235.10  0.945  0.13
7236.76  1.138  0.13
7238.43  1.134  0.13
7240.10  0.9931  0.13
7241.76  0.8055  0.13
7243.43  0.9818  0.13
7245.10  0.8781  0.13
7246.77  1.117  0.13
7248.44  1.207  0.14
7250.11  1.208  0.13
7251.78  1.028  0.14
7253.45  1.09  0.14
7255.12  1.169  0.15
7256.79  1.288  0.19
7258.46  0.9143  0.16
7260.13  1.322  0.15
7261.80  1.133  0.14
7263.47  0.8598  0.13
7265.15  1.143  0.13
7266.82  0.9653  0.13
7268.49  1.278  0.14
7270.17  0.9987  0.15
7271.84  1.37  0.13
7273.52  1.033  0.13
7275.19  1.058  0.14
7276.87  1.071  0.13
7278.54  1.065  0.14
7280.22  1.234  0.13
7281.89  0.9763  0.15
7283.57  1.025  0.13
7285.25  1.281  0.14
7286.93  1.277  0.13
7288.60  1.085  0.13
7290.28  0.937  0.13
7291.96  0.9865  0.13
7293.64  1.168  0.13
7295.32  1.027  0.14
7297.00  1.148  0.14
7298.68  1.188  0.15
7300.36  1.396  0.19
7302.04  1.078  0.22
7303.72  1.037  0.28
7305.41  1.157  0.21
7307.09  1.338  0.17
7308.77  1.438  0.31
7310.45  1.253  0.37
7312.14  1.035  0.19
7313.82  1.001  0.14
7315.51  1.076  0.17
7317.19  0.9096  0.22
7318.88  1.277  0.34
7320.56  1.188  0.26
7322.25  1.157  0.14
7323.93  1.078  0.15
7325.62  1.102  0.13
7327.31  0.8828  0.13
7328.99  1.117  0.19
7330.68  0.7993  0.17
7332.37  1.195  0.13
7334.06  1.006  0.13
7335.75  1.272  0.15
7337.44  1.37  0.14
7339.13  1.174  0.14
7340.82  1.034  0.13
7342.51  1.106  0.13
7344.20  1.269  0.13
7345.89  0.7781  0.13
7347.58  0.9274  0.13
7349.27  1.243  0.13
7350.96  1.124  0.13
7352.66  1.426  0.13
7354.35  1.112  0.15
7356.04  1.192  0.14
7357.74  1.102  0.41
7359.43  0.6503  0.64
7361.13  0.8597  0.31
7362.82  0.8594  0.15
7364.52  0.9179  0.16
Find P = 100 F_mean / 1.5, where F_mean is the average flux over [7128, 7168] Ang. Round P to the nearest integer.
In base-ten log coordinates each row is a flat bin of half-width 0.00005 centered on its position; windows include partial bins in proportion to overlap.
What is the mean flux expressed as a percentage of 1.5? 73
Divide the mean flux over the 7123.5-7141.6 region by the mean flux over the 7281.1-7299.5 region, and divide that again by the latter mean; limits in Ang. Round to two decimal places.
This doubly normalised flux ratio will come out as 0.85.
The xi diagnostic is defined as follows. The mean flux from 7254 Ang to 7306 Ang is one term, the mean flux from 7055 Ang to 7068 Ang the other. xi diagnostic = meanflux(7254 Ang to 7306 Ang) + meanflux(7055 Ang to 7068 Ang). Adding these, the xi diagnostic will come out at 2.24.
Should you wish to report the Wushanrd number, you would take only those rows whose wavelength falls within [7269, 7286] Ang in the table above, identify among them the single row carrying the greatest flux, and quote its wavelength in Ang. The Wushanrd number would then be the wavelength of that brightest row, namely 7271.84 Ang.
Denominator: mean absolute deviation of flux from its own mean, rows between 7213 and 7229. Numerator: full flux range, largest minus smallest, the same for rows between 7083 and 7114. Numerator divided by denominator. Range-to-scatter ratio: 3.3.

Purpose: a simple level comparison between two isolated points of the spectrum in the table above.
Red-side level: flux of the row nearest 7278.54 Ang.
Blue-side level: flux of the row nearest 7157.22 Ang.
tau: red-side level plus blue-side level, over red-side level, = 2.01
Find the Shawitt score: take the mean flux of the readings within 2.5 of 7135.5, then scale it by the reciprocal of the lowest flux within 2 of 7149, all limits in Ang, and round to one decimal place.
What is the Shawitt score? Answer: 0.9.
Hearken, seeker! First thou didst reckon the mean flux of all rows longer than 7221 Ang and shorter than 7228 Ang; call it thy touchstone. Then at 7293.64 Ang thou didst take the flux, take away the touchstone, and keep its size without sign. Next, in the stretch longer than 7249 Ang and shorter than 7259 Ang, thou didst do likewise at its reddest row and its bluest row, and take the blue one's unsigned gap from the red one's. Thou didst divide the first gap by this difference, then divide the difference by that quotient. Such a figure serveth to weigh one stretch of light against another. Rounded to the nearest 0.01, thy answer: 0.04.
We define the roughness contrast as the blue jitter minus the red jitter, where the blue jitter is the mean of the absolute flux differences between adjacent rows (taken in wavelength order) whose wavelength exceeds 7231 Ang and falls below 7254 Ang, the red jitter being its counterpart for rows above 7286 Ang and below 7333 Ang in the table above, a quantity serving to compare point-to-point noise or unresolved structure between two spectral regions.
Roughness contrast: -0.023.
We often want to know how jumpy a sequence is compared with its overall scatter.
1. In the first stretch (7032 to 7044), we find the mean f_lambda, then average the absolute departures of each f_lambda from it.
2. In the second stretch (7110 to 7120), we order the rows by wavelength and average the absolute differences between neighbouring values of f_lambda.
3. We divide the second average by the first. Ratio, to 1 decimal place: 1.1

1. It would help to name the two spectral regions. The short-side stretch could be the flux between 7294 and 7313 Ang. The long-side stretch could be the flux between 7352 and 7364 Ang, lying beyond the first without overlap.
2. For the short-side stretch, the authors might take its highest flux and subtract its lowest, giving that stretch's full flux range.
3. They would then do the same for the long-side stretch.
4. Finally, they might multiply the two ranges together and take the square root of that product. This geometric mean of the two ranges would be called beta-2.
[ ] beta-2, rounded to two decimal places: 0.56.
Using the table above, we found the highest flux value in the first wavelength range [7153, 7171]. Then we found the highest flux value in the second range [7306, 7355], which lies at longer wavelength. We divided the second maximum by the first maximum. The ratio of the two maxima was 1.09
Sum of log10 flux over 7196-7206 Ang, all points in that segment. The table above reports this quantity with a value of 0.52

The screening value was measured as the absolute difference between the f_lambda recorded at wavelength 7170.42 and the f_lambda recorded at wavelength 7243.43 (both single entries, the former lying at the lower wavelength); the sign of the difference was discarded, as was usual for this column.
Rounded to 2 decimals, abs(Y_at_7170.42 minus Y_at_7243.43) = 0.19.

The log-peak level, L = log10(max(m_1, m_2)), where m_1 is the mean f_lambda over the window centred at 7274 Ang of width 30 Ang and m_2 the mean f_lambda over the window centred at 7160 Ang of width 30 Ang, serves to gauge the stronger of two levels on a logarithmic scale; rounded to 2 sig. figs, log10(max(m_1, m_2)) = 0.062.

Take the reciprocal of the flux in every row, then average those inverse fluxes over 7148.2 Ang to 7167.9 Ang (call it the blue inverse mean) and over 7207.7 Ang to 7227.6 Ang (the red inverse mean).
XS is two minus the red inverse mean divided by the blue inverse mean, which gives 1.01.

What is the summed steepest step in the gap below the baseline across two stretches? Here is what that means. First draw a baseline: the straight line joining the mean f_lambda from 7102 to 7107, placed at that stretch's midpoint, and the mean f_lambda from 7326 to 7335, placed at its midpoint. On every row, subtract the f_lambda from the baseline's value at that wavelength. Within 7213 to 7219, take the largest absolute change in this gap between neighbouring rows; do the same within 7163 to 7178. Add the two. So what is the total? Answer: 0.78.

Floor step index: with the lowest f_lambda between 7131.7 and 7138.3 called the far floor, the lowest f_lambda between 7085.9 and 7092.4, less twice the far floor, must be -0.80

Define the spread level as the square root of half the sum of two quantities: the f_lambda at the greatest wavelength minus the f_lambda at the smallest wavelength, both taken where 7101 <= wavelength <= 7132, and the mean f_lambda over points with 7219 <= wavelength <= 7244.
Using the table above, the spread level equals 0.73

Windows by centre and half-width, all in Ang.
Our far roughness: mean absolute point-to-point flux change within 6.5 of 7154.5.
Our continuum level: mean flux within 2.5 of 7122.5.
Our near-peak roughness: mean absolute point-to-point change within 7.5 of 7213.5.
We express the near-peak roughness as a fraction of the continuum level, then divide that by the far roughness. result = 3.0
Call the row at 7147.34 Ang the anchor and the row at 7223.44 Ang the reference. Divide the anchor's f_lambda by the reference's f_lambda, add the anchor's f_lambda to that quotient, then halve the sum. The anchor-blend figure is 1.27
